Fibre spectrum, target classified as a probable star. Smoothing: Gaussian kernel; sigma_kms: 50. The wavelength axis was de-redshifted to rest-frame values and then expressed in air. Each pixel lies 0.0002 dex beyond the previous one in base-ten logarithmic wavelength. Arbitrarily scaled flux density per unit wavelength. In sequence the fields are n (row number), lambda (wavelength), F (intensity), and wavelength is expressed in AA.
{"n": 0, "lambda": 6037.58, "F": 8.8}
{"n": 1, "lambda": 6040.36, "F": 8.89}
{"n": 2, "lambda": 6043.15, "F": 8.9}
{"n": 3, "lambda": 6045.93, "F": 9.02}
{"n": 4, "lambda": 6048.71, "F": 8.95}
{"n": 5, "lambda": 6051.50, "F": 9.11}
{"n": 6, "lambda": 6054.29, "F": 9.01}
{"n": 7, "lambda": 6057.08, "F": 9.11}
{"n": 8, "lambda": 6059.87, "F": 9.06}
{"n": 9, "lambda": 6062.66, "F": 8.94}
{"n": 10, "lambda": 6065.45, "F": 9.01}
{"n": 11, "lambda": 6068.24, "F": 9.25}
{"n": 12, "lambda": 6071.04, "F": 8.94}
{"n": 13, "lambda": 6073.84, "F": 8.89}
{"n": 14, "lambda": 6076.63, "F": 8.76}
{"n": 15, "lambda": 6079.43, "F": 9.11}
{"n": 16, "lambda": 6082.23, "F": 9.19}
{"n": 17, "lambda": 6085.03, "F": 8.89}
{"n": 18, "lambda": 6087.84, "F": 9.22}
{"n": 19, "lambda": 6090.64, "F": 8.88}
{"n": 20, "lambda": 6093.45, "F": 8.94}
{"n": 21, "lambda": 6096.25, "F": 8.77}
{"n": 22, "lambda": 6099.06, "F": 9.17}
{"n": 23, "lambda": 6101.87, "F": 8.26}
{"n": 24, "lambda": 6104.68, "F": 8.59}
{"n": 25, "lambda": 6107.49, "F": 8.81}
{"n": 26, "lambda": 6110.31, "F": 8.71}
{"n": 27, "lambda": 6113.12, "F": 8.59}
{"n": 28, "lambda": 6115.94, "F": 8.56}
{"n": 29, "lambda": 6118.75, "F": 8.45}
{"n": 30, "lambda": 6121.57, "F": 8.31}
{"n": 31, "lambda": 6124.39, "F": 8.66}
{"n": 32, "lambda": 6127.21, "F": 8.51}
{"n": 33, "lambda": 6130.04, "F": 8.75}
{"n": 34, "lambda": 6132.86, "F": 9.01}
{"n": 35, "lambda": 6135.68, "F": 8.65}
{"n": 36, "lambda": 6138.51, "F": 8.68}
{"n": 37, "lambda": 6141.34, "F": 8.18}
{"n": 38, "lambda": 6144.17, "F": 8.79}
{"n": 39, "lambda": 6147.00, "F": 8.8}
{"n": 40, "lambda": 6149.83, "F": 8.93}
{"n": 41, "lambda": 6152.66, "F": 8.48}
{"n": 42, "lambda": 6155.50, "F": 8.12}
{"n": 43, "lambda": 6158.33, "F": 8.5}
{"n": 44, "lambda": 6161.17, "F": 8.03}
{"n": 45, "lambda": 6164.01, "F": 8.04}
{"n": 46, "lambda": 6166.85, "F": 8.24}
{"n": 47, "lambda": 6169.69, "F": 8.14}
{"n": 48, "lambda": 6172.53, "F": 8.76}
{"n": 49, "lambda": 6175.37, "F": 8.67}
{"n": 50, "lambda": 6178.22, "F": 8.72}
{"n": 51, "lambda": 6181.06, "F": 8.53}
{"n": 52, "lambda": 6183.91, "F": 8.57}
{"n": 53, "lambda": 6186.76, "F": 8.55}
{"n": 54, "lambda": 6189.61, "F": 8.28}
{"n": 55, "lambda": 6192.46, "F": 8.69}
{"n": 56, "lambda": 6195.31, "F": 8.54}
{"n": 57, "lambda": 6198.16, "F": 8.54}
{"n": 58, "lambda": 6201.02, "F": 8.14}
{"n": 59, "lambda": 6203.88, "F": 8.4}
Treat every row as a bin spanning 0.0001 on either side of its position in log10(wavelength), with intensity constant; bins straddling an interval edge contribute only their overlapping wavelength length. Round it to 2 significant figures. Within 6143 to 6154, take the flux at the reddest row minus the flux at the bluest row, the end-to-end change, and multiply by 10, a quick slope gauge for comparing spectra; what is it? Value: -3.1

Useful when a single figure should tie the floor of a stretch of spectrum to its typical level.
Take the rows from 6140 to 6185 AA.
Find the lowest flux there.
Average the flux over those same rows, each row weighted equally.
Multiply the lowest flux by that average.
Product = 68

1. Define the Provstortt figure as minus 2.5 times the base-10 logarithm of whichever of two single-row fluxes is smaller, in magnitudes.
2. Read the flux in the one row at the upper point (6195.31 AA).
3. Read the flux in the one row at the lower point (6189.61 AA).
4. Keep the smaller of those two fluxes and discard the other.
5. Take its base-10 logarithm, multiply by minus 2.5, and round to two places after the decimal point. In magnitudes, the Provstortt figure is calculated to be -2.30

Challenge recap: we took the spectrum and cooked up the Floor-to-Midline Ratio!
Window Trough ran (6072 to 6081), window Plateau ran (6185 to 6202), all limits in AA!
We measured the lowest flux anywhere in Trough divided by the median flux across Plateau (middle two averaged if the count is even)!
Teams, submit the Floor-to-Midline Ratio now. 1.03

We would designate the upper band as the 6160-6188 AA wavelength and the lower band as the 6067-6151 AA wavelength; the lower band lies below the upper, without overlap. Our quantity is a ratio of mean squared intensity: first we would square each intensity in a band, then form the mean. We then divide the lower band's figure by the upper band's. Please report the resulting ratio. 1.08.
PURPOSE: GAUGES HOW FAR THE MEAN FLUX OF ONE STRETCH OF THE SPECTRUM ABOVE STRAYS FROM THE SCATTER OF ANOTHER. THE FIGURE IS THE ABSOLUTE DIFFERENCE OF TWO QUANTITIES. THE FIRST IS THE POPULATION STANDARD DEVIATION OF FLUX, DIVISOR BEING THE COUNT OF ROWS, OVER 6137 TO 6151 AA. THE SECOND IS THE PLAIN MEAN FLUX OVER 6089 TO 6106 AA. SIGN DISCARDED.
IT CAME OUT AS 8.5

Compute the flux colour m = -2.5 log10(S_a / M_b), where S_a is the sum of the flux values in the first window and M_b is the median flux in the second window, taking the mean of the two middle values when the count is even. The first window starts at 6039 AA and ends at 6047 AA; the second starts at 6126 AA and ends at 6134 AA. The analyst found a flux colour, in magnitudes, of -1.22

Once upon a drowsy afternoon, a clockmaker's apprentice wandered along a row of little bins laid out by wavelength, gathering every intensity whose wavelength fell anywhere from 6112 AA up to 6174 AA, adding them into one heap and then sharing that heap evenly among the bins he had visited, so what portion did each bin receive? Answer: 8.5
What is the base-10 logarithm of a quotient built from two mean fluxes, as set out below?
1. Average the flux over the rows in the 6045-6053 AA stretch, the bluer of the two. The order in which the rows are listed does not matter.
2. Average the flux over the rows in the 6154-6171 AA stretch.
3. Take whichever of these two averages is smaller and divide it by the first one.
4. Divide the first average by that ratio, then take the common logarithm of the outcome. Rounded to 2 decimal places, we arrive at 1.00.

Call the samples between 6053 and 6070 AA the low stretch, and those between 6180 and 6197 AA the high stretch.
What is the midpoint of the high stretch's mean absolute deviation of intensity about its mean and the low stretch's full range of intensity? 0.20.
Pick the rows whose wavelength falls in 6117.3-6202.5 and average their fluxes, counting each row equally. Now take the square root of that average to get 2.917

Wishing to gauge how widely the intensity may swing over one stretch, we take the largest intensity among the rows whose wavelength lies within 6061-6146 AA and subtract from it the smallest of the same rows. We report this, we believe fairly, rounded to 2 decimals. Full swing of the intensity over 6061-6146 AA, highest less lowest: 1.07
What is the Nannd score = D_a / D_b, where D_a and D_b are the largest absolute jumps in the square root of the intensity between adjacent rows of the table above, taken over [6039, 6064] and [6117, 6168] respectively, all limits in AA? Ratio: 0.25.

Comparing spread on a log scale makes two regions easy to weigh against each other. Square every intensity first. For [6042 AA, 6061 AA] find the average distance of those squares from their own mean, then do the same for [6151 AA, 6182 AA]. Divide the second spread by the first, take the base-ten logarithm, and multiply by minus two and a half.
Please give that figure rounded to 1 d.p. -1.4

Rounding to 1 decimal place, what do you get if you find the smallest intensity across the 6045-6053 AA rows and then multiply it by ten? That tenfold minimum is 89.5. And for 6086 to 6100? 87.7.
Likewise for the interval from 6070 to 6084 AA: 87.6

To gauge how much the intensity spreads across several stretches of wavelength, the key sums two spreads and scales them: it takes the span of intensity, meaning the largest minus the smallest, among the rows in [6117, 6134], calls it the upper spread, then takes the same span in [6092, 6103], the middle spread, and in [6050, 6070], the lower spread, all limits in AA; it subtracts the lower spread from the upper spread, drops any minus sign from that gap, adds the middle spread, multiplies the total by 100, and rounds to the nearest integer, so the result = 130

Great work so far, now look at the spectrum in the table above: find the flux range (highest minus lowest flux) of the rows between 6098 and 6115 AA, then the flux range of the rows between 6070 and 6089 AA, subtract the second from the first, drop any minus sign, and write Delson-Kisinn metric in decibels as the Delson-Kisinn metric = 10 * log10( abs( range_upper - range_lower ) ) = -3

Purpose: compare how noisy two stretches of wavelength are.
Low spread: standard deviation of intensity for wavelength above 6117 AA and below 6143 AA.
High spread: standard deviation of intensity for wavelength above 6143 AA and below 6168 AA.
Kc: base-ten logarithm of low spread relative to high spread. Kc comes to -0.15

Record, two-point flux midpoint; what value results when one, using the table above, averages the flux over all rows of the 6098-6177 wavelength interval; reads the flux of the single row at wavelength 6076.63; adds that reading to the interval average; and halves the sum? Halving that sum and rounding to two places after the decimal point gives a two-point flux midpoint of 8.65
